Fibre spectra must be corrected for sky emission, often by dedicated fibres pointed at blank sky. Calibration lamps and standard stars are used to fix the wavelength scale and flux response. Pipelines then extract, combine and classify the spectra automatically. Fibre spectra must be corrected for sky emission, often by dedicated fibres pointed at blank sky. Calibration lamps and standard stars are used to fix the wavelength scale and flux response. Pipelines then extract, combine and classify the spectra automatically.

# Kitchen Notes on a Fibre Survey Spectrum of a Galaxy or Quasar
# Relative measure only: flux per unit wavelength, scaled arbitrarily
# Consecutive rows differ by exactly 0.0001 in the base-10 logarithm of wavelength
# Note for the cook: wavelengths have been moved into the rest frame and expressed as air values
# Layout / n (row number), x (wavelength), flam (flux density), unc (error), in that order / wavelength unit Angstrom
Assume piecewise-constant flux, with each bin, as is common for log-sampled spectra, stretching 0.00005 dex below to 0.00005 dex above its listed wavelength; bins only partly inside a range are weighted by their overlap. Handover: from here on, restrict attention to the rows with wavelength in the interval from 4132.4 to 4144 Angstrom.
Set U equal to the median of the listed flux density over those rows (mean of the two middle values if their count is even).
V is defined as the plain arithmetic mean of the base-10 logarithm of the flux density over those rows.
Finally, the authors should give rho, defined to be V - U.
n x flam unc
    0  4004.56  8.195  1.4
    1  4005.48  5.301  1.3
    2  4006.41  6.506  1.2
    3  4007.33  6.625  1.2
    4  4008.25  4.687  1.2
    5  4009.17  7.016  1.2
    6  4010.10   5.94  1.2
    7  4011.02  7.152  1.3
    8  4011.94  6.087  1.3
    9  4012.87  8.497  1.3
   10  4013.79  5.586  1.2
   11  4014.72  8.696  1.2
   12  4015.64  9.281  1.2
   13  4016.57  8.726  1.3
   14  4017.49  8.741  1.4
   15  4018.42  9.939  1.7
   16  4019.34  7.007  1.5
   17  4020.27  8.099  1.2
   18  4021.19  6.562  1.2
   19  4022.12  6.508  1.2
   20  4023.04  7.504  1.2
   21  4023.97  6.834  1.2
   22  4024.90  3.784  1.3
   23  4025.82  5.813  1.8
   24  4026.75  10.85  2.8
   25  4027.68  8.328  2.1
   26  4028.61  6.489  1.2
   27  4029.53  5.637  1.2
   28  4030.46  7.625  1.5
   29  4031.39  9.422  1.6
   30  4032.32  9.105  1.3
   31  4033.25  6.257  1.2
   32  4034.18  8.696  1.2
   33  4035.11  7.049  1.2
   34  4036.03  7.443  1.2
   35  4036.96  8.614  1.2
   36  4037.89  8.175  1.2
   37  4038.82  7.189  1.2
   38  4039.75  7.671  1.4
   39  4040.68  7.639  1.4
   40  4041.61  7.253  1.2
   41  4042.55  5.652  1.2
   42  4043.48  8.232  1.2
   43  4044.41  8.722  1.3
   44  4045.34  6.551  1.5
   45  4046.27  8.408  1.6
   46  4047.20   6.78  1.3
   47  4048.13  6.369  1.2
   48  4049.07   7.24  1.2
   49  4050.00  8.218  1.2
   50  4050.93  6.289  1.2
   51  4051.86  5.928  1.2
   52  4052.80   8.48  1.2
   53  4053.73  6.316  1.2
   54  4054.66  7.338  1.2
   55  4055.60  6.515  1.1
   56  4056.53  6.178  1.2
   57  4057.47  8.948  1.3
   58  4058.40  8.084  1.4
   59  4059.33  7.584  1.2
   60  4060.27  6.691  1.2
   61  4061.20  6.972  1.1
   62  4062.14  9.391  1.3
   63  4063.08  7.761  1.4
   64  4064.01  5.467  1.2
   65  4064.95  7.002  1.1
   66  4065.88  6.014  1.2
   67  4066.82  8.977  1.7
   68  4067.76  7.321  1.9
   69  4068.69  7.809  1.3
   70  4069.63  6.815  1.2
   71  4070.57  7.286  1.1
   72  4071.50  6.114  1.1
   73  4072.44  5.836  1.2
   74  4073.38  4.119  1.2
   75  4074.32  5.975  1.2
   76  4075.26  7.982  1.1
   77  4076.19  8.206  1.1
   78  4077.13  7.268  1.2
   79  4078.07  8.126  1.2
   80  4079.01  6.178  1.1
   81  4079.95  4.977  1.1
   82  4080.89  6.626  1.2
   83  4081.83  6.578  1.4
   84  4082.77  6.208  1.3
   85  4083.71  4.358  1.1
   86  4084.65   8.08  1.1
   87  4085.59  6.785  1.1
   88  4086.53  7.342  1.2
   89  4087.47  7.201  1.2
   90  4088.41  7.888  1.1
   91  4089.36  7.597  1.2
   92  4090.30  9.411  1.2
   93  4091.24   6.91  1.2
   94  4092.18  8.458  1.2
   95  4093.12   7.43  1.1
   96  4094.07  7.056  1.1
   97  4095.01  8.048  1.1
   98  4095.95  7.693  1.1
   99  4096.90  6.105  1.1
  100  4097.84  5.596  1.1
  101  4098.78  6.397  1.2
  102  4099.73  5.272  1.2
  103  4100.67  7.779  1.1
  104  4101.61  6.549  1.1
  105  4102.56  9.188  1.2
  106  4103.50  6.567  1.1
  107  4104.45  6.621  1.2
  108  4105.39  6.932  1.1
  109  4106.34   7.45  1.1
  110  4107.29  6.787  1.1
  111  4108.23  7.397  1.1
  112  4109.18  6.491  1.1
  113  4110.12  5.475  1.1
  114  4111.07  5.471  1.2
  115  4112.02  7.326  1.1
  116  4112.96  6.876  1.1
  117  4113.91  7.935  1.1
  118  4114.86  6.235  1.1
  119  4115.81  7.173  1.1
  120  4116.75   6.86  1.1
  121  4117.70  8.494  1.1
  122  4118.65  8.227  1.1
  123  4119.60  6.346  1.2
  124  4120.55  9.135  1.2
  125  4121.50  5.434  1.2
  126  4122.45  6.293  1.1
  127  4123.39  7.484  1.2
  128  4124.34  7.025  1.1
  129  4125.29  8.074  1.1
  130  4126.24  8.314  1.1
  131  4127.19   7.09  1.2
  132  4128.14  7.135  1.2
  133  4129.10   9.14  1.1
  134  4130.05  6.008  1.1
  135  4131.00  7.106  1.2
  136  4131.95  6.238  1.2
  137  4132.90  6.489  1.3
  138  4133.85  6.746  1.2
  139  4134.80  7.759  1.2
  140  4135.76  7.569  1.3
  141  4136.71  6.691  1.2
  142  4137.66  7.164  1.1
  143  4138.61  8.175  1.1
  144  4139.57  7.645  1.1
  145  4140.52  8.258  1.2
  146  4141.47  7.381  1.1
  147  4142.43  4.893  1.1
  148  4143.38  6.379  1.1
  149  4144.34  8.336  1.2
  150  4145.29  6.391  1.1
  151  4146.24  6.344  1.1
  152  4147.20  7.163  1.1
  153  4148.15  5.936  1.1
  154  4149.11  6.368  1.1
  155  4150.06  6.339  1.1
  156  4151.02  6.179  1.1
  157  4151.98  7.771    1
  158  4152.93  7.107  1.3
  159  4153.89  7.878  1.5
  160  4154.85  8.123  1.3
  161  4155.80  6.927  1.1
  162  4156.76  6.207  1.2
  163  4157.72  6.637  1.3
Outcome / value -6.43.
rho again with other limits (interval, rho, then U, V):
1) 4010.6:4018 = -7.71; 8.60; 0.888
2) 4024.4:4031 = -5.67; 6.49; 0.821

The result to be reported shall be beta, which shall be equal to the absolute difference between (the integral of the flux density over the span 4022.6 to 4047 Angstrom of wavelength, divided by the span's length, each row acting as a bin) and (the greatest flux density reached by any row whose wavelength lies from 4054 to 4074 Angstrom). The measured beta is 1.90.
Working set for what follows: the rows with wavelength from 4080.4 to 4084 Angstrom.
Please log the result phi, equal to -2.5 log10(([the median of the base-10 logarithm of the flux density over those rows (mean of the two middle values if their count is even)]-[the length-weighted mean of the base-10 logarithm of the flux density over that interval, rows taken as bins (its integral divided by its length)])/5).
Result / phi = 5.5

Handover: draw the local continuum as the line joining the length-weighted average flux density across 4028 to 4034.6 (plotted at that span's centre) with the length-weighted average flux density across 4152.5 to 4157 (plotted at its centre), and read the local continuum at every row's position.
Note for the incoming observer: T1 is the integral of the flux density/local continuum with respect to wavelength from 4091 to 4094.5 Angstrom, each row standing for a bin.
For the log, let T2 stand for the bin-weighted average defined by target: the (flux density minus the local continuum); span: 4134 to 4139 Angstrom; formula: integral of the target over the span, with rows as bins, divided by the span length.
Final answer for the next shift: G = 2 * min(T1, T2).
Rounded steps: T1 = 3.5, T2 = 0.07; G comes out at 0.13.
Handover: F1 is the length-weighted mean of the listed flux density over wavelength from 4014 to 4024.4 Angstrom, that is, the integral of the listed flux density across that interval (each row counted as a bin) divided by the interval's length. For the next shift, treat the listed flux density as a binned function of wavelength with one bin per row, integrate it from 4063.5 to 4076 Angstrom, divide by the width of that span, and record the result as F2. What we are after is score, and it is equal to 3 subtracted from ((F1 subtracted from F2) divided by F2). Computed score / -3.18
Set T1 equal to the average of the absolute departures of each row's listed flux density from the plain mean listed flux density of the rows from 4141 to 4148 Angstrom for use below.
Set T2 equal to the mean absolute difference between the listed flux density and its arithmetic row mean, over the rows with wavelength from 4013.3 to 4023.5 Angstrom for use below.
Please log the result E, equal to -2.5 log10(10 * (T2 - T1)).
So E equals -1.3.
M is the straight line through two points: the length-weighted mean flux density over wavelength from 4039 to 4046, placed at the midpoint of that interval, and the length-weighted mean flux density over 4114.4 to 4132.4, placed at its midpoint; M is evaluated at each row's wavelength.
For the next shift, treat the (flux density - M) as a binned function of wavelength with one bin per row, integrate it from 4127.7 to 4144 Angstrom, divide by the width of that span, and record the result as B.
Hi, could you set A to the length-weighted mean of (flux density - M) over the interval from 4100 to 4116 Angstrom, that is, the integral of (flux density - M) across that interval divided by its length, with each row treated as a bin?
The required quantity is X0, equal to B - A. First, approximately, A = -0.35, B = -0.12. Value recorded 0.2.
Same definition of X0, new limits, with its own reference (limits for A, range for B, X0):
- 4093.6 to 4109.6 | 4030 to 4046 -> 0.7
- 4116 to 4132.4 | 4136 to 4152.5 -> -0.4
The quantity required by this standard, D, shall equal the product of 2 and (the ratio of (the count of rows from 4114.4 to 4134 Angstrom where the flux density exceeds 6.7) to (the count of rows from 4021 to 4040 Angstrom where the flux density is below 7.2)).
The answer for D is 2.8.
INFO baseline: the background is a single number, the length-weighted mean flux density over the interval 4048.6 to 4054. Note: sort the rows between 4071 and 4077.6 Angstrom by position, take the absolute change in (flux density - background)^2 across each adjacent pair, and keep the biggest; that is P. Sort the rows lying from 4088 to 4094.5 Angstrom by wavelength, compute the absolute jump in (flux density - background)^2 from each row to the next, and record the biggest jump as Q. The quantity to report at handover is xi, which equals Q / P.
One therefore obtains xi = 0.7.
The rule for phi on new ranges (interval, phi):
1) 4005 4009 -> 7.9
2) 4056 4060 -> 6.3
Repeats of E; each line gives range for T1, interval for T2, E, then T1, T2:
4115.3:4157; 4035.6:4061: 1.2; 0.76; 0.79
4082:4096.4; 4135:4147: 0.9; 0.76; 0.80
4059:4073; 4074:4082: 0.2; 0.82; 0.90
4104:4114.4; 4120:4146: -0.9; 0.57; 0.81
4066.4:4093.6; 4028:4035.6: -0.8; 0.96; 1.18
